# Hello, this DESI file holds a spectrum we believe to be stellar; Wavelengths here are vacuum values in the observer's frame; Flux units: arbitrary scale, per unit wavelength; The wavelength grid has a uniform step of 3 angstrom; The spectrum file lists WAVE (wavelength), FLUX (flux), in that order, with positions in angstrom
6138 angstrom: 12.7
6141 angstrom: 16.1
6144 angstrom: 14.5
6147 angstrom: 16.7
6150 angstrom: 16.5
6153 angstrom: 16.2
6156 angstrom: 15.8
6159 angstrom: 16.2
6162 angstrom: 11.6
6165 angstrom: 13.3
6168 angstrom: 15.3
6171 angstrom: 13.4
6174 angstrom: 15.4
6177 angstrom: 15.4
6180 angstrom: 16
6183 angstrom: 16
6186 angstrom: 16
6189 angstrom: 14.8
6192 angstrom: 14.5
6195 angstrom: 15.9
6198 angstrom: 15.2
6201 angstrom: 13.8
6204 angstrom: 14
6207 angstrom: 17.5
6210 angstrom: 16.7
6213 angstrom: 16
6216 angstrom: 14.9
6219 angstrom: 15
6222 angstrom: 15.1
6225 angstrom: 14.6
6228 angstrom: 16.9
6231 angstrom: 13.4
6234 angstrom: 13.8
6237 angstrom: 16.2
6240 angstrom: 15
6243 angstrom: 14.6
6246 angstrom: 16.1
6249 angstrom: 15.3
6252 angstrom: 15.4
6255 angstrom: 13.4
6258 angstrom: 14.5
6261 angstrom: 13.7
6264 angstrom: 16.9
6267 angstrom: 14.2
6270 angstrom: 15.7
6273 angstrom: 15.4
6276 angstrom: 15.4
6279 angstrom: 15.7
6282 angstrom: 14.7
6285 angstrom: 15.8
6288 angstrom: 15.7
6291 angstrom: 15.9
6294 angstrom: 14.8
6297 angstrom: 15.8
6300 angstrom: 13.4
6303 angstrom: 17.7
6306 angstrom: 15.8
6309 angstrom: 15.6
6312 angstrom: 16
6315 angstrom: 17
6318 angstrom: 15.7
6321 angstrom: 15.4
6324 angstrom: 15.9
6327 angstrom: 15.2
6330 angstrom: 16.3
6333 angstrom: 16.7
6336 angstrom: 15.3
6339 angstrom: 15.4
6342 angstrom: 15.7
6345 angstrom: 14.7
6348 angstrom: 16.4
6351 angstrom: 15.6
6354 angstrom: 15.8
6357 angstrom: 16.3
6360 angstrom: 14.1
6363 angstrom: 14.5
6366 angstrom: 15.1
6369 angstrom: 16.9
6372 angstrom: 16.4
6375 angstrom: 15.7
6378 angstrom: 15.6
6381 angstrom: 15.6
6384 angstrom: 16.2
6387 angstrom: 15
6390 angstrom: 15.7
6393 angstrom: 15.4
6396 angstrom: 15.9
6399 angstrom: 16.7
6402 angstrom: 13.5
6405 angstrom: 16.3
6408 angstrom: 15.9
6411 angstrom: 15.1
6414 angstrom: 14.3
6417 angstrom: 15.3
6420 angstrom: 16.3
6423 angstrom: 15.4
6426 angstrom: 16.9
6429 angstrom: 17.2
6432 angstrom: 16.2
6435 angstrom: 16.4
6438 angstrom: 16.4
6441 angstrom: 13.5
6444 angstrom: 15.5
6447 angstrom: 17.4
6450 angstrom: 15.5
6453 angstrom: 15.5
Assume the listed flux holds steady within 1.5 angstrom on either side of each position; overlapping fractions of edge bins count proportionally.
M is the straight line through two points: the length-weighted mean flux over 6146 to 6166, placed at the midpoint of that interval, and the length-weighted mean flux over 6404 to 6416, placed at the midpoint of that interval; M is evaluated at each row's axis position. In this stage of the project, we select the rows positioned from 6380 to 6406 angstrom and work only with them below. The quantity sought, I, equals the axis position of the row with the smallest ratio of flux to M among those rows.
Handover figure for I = 6402 angstrom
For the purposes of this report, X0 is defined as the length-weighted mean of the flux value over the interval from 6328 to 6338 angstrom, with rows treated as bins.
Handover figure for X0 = 16.0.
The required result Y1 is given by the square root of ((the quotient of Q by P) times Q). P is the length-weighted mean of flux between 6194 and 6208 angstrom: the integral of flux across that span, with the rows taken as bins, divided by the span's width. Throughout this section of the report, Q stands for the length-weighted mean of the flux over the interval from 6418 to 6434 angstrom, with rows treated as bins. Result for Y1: 4.20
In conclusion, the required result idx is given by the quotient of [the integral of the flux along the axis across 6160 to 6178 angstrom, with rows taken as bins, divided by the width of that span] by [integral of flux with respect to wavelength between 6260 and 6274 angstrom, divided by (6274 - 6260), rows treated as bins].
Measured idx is 0.93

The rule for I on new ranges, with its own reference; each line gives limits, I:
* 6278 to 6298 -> 6282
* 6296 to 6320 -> 6300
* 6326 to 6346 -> 6345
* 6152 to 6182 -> 6162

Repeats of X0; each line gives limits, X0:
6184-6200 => 15.3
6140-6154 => 16.0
